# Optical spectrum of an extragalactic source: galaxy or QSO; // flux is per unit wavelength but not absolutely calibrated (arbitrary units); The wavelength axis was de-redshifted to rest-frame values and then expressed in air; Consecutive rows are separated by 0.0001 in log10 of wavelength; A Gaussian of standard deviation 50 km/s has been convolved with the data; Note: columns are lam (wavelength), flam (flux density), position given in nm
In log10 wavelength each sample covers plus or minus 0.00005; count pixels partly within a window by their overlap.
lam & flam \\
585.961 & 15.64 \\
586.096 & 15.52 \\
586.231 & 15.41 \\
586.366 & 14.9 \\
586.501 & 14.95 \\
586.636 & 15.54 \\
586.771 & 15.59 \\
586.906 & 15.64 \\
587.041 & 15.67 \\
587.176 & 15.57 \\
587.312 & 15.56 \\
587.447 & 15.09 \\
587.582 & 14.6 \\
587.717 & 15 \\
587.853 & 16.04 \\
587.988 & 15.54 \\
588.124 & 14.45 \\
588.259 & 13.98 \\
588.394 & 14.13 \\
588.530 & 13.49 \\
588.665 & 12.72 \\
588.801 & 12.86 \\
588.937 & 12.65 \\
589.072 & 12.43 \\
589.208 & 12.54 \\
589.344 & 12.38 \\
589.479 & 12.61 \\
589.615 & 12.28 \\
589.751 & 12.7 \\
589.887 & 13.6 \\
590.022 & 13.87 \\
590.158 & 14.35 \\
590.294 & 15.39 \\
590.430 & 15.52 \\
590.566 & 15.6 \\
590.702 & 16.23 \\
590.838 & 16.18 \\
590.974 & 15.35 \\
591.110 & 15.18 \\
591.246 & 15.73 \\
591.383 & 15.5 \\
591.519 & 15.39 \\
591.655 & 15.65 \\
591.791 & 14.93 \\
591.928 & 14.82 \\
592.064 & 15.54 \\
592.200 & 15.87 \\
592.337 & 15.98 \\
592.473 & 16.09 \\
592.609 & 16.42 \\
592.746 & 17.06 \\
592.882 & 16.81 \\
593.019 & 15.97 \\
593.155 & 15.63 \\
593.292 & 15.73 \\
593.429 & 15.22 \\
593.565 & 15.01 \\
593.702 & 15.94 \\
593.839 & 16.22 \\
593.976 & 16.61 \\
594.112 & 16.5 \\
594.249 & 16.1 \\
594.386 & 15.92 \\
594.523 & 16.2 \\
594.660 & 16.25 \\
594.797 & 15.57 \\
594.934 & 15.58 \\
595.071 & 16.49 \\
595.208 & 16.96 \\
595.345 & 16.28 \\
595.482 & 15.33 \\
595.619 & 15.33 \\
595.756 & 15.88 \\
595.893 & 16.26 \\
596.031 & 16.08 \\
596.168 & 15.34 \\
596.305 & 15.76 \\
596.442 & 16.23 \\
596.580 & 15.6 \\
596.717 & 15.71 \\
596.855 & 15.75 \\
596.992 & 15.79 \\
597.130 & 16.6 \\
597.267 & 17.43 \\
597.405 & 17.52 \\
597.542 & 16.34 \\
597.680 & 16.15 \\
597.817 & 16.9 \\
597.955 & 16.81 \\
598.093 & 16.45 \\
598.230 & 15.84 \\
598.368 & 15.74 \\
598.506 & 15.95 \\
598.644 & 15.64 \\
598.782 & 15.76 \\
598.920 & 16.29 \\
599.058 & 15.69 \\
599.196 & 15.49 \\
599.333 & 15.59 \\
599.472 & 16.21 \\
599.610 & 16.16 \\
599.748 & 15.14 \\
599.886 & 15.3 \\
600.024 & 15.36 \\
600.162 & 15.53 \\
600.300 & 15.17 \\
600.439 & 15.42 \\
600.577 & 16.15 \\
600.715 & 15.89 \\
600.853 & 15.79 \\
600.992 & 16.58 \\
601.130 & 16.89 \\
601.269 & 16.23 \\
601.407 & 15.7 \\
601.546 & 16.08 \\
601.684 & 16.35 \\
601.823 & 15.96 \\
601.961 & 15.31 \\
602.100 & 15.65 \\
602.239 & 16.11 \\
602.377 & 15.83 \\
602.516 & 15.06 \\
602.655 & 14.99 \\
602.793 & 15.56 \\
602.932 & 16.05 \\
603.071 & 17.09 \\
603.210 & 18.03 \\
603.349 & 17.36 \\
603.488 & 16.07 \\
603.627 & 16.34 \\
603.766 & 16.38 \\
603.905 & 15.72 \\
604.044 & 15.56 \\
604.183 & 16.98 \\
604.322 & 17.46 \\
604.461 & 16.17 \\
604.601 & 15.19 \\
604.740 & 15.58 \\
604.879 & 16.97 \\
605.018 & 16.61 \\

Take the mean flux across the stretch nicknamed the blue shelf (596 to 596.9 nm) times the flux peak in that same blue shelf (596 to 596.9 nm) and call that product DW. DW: 256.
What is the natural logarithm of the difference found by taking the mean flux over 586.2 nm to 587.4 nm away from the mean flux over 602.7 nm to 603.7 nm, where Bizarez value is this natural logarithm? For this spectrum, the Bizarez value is 0.2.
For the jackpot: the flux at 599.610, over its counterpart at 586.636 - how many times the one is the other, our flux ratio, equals 1.04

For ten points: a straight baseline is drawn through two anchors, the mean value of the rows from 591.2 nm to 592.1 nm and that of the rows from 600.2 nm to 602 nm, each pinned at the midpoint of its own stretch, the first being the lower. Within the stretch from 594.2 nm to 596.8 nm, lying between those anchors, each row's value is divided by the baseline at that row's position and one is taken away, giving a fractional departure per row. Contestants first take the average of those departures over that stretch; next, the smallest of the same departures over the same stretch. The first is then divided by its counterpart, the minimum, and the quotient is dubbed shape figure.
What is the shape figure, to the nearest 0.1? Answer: -1.1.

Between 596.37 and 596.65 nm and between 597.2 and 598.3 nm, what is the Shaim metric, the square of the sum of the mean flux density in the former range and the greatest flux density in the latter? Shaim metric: 1118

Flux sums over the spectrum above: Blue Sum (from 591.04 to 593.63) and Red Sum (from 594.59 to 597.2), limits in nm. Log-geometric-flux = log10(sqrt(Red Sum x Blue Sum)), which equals 2.48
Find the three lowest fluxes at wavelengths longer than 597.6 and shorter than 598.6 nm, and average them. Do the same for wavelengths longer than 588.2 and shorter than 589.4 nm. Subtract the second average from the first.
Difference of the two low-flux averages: 3.4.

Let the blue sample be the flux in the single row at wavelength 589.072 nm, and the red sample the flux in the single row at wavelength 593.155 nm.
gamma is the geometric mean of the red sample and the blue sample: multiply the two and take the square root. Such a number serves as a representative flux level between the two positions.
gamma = 13.9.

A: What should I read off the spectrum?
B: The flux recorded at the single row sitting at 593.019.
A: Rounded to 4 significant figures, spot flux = 15.97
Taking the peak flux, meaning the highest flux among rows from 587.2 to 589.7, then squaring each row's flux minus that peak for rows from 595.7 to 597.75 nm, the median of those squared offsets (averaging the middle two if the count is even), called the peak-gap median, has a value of 0.08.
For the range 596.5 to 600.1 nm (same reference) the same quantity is 0.14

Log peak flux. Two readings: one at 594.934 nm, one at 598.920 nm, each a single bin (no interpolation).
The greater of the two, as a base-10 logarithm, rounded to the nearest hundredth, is 1.21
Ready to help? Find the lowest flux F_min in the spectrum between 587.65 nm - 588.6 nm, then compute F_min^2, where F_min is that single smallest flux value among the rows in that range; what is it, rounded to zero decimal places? 182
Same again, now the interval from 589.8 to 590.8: 185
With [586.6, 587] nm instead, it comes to 241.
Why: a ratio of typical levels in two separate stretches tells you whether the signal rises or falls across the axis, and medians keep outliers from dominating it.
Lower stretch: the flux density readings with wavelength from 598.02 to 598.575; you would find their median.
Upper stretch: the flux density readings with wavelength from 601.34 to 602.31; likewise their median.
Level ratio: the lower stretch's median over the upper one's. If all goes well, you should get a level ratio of 1.00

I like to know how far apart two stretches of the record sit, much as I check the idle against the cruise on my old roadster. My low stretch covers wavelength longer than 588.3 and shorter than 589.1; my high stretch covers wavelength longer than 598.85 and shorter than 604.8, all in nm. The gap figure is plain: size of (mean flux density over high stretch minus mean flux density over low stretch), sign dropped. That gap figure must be 2.9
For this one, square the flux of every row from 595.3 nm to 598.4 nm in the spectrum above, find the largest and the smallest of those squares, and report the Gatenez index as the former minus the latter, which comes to 72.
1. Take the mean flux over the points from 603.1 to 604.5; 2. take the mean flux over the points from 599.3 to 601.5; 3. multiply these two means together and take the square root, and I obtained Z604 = 16.2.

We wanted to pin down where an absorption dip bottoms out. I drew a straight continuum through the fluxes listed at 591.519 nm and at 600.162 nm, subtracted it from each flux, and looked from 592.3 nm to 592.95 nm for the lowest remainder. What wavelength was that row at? 592.337 nm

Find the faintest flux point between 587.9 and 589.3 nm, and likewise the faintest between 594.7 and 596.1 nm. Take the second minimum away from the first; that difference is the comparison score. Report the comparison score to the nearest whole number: -3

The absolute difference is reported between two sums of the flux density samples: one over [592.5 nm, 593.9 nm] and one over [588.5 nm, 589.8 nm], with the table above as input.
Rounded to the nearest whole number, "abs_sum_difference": 33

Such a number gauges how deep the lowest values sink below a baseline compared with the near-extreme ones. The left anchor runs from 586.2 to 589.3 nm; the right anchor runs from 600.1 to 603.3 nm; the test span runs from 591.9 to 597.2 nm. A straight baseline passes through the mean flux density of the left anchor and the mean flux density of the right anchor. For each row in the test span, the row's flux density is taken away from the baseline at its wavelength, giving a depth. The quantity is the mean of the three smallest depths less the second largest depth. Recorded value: -1.9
